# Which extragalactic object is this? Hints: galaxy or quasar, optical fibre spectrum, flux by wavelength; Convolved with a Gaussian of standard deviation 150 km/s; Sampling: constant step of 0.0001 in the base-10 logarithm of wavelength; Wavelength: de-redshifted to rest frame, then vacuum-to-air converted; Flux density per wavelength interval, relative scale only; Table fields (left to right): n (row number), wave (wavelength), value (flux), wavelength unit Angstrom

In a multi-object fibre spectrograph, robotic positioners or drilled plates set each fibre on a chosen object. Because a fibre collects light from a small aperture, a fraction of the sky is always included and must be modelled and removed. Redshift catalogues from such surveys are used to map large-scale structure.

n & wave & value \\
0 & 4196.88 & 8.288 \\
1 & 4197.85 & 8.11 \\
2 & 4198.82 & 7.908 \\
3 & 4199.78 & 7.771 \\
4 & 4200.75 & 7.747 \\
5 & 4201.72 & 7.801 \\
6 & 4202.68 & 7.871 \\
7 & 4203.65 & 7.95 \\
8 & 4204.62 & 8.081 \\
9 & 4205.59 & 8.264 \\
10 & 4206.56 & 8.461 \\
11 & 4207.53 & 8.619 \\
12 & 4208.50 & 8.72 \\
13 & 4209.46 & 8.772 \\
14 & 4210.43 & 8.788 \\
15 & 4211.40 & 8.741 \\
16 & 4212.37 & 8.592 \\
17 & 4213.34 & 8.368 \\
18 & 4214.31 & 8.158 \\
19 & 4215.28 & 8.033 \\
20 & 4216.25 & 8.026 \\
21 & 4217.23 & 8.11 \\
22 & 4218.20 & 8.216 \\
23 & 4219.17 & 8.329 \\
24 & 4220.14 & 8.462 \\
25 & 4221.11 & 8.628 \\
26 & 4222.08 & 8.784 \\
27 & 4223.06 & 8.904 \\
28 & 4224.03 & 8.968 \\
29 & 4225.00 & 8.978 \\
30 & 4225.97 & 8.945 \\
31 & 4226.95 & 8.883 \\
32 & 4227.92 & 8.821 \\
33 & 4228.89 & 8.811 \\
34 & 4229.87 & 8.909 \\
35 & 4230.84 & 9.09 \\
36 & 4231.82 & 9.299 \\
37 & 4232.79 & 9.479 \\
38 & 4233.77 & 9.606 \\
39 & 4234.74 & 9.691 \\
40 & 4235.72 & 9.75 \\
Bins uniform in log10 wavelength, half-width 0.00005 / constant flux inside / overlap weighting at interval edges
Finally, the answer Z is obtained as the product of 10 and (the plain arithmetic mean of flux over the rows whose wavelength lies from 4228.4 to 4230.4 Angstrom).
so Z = 89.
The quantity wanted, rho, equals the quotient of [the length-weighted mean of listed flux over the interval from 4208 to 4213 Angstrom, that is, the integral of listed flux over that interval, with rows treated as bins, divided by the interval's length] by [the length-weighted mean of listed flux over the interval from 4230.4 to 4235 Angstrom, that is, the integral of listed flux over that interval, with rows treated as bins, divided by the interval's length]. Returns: 0.93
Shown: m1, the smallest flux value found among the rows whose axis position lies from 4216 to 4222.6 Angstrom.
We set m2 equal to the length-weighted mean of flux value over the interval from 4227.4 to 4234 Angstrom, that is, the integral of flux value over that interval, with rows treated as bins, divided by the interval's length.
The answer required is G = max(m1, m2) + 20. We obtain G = 29.1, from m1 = 8.026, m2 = 9.12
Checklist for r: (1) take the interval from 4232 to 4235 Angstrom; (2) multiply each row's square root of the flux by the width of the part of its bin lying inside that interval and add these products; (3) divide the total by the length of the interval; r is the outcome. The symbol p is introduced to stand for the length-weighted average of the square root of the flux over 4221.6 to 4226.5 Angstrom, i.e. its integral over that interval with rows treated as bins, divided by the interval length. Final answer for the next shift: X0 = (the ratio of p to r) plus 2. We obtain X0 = 2.96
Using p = 2.98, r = 3.10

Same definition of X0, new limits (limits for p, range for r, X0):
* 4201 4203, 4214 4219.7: 2.98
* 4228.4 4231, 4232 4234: 2.97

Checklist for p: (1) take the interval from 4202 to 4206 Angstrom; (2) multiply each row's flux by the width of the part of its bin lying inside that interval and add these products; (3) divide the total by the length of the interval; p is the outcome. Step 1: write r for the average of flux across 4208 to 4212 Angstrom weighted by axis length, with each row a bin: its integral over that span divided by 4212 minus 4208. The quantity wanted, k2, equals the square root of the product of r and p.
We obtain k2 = 8.39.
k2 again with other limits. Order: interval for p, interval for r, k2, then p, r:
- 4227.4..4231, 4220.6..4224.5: 8.86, 8.90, 8.82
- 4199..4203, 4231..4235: 8.61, 7.82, 9.47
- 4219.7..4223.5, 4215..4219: 8.39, 8.69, 8.11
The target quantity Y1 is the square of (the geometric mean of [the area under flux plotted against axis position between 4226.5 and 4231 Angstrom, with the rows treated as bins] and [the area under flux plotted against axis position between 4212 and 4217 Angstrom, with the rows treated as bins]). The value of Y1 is 1644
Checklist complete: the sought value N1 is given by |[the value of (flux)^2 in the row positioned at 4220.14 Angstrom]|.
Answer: 72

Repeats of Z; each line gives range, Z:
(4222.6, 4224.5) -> 89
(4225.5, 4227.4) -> 89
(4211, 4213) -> 87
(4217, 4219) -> 82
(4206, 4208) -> 85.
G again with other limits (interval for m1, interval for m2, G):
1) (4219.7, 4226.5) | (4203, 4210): 28.5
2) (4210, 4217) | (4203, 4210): 28.4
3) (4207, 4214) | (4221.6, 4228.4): 28.9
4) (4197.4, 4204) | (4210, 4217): 28.4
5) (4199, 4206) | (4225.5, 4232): 28.9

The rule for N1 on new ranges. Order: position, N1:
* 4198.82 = 63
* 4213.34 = 70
